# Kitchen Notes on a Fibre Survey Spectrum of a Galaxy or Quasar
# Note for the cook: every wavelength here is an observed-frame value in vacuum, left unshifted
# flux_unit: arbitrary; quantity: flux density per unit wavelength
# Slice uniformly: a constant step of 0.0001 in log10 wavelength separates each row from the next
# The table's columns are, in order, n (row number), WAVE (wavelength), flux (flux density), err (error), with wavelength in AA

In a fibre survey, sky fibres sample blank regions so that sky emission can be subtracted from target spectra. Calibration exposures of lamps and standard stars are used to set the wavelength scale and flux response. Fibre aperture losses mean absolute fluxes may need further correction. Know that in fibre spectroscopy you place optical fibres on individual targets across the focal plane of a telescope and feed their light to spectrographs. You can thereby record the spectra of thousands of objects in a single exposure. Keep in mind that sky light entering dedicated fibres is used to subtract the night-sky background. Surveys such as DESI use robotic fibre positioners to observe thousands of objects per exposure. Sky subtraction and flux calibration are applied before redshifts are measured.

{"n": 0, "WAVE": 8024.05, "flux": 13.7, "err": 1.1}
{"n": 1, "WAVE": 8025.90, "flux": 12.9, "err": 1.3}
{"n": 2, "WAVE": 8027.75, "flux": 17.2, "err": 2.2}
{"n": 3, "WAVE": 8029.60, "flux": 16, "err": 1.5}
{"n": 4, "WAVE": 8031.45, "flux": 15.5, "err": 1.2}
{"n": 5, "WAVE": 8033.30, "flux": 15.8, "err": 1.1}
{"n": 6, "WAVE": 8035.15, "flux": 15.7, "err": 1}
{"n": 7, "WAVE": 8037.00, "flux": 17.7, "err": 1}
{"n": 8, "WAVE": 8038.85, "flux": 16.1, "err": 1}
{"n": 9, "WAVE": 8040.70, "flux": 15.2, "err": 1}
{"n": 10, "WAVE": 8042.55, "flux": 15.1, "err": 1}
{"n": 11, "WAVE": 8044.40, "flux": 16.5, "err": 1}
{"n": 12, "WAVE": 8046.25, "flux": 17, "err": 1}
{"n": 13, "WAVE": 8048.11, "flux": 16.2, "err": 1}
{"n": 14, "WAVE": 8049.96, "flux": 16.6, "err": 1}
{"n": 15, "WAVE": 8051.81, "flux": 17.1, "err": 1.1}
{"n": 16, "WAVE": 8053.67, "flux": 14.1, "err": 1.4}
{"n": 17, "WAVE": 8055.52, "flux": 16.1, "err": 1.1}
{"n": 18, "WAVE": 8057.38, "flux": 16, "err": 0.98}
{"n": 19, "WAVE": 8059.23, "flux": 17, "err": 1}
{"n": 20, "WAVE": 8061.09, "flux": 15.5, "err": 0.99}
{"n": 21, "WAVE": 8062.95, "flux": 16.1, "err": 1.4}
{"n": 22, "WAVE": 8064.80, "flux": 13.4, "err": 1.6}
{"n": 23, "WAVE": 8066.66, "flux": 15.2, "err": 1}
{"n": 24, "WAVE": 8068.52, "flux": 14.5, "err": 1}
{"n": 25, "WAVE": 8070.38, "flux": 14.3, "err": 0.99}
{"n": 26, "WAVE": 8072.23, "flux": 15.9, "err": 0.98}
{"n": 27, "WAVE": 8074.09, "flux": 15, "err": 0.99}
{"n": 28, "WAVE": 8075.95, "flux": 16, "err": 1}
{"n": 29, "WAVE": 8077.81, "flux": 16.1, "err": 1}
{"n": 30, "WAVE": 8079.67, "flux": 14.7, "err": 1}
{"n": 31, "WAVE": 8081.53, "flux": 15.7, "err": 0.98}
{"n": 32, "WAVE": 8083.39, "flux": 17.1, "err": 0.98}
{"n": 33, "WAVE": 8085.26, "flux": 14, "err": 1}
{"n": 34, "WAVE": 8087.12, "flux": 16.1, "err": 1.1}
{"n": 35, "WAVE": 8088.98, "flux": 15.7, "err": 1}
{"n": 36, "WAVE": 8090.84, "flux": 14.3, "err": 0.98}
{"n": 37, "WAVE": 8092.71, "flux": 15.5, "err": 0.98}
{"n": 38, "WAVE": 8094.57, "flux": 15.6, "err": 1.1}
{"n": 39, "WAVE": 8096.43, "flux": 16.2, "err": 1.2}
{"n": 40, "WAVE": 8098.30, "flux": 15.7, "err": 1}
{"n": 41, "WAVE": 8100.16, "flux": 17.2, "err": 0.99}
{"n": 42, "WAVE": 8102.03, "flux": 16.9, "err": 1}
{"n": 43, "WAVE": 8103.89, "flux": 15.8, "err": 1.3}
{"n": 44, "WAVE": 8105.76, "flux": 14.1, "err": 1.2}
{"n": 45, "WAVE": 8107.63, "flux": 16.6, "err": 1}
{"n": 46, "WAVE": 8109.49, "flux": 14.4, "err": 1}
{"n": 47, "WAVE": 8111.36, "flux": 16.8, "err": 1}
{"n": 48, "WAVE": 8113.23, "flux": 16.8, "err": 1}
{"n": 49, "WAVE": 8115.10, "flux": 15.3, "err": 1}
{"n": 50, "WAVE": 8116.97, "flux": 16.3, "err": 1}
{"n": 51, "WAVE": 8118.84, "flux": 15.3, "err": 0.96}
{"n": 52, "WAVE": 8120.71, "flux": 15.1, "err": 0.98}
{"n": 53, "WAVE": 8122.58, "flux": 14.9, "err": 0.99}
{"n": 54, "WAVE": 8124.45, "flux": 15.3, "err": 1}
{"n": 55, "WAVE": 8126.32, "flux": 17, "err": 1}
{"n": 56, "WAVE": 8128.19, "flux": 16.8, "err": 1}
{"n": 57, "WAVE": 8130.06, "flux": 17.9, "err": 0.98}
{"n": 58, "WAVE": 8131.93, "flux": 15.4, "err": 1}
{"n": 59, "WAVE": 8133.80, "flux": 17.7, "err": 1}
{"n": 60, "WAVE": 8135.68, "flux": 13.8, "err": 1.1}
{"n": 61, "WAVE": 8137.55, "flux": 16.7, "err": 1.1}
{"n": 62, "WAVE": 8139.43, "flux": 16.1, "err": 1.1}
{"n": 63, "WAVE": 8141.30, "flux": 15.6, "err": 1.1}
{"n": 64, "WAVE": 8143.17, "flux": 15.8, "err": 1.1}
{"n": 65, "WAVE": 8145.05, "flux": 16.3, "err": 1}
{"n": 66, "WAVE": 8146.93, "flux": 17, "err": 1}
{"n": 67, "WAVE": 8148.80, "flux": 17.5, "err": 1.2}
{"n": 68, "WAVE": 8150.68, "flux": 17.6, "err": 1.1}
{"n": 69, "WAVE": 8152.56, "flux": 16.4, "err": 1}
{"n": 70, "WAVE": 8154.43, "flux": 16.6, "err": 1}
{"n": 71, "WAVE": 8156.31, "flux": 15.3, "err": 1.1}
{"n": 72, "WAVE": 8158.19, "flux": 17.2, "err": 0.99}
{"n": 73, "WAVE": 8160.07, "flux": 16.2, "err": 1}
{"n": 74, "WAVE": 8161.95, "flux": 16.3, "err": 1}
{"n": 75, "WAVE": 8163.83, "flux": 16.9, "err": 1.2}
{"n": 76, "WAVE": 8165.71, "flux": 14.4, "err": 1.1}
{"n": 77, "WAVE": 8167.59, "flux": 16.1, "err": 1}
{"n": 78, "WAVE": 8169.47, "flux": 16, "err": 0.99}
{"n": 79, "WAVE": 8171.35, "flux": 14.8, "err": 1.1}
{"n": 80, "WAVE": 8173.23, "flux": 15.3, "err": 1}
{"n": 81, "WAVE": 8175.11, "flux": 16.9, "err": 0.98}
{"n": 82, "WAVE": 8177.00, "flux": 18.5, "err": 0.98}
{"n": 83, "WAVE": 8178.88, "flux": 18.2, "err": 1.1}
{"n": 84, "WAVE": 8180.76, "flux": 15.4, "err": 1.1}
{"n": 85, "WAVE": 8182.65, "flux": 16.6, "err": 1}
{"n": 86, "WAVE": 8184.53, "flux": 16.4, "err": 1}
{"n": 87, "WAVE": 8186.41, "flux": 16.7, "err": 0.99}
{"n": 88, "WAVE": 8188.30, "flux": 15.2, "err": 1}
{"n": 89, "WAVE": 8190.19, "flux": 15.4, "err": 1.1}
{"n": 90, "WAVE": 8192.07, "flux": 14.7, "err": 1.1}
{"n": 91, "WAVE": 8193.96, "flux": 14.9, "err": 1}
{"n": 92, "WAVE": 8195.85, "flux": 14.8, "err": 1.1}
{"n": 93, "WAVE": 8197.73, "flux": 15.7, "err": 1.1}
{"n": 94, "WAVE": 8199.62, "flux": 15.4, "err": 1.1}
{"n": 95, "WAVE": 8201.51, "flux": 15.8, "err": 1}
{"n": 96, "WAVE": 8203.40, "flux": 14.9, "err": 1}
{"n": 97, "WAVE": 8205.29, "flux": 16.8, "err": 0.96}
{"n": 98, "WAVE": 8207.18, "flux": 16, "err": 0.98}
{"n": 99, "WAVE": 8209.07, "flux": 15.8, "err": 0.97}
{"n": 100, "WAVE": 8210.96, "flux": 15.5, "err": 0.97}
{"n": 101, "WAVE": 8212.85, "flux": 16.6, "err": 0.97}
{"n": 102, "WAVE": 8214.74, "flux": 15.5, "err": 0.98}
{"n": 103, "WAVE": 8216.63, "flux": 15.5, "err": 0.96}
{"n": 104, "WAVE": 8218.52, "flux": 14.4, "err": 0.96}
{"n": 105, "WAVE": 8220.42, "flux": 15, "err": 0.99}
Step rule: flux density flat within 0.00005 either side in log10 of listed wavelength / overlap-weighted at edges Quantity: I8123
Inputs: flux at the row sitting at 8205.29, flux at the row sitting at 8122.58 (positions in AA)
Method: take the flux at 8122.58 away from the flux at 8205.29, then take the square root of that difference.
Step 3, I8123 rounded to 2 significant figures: 1.4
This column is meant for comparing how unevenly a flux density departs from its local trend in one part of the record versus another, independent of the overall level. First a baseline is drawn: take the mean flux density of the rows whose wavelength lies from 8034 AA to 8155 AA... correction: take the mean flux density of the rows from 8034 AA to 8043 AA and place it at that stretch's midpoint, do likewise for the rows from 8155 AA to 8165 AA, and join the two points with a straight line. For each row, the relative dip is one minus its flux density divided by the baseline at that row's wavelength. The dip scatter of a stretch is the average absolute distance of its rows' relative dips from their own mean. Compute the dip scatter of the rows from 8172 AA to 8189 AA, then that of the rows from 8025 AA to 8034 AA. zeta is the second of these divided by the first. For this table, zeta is 1.2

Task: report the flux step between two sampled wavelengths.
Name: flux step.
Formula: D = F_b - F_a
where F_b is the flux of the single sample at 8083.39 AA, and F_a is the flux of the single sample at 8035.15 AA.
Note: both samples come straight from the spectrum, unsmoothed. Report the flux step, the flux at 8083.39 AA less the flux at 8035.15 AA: 1.4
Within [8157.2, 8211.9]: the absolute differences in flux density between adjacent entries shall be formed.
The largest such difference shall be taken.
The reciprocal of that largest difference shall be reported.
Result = 0.357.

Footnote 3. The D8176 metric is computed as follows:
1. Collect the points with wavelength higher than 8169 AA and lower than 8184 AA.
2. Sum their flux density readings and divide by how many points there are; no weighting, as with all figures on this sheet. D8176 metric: 16.5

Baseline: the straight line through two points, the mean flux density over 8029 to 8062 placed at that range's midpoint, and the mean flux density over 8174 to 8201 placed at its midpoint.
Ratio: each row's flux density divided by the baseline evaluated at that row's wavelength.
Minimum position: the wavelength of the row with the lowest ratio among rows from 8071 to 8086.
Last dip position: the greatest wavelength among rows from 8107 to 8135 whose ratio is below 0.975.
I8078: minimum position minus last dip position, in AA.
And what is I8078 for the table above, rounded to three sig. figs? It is -46.7 AA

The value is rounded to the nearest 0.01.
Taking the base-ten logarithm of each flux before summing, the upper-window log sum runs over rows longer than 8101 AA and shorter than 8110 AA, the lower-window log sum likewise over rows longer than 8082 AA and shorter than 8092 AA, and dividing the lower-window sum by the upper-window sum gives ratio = 1.00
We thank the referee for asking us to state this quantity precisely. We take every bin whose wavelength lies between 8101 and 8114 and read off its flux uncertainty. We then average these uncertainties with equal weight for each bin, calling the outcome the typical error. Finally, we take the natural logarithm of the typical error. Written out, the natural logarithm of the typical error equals 0.069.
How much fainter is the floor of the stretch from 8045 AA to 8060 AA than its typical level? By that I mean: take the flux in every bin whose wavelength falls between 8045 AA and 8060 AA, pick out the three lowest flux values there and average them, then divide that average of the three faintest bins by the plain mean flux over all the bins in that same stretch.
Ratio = 0.95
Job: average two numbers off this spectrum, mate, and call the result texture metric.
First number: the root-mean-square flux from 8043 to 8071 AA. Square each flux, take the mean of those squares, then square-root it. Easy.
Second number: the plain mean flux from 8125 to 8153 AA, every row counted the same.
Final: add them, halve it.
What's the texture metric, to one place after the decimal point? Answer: 16.1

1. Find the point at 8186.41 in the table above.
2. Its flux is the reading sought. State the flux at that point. 16.7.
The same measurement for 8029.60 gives 16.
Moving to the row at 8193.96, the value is 14.9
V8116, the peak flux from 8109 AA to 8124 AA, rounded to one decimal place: 16.8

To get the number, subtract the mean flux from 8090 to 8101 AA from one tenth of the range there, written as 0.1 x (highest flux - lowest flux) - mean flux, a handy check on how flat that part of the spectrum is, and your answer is -15.5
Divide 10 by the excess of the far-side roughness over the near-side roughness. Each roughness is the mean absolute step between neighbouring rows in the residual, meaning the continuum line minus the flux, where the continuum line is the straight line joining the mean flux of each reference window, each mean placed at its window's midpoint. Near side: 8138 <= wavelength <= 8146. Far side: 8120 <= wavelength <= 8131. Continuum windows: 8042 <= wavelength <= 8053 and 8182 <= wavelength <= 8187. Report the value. 31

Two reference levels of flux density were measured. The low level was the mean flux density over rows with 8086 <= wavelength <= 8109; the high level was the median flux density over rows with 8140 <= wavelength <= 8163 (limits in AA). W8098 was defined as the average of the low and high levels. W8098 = 16.1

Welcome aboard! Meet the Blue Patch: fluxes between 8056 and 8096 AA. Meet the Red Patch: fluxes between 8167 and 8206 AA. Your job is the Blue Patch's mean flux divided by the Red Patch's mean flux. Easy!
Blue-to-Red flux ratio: 0.97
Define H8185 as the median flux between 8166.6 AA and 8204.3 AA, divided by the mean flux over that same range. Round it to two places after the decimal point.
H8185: 0.98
